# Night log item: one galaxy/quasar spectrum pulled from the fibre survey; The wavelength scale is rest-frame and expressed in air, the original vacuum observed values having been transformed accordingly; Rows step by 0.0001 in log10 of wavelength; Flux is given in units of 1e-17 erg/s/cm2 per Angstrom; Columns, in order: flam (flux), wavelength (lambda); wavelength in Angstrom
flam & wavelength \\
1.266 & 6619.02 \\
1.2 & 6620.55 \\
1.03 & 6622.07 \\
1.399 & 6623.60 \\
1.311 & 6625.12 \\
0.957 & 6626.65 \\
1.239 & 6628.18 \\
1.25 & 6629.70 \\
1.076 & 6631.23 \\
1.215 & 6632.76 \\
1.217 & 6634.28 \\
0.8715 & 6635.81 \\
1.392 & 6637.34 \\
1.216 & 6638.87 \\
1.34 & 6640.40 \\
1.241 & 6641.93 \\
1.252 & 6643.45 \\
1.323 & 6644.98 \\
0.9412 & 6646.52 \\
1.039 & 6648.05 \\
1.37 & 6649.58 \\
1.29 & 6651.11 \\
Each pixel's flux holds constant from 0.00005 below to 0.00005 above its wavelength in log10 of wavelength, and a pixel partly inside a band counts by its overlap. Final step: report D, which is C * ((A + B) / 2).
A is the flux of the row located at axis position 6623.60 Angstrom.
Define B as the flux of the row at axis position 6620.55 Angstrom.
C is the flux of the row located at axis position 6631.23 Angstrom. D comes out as 1.40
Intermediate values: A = 1.399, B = 1.2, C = 1.076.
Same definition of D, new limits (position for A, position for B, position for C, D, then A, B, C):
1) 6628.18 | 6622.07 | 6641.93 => 1.41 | 1.239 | 1.03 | 1.241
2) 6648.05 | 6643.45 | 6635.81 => 1.00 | 1.039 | 1.252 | 0.8715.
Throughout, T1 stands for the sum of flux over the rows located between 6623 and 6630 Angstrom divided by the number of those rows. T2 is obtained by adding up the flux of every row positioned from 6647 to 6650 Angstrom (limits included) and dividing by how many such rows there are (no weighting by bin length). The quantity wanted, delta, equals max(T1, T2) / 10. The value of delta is 0.123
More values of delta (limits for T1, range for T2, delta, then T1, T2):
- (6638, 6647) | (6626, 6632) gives 0.122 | 1.22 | 1.13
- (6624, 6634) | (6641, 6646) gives 0.127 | 1.17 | 1.27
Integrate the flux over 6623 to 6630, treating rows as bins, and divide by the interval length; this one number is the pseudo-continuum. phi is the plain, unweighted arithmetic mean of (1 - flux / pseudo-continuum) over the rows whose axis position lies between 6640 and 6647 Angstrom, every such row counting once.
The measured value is 0.01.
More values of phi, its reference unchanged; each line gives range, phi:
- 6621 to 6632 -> 0.04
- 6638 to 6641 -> -0.04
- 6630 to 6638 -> 0.06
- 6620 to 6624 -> 0.01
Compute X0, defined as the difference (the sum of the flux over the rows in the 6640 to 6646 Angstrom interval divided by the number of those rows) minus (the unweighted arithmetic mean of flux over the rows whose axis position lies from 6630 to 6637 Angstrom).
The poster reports 0.19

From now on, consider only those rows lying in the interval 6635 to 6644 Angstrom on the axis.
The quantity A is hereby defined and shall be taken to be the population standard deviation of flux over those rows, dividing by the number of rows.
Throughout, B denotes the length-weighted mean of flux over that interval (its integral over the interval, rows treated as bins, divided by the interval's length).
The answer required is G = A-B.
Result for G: -1.05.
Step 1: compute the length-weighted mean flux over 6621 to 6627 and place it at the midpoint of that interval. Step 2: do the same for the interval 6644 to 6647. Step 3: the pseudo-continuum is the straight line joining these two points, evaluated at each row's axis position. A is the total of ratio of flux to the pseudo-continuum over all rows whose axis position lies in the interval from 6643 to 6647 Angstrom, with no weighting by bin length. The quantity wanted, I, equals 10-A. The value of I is 6.96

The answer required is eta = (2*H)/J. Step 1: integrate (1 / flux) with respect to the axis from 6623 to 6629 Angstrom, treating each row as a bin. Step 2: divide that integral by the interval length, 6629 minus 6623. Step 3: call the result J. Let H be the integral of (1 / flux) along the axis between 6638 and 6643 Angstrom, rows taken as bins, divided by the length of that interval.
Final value 1.89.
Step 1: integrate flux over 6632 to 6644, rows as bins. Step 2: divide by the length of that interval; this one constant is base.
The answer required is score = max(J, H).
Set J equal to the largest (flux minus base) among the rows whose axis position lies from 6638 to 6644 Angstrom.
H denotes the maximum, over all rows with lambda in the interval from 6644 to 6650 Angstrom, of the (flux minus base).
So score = 0.15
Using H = 0.15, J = 0.122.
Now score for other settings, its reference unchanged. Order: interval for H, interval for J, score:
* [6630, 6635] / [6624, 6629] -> 0.09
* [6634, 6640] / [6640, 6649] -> 0.17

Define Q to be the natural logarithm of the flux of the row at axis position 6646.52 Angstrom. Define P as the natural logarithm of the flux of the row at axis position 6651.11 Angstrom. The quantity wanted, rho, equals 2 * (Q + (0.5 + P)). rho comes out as 1.39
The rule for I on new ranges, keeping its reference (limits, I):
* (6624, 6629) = 7.04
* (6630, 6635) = 7.02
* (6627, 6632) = 6.98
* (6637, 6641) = 6.61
